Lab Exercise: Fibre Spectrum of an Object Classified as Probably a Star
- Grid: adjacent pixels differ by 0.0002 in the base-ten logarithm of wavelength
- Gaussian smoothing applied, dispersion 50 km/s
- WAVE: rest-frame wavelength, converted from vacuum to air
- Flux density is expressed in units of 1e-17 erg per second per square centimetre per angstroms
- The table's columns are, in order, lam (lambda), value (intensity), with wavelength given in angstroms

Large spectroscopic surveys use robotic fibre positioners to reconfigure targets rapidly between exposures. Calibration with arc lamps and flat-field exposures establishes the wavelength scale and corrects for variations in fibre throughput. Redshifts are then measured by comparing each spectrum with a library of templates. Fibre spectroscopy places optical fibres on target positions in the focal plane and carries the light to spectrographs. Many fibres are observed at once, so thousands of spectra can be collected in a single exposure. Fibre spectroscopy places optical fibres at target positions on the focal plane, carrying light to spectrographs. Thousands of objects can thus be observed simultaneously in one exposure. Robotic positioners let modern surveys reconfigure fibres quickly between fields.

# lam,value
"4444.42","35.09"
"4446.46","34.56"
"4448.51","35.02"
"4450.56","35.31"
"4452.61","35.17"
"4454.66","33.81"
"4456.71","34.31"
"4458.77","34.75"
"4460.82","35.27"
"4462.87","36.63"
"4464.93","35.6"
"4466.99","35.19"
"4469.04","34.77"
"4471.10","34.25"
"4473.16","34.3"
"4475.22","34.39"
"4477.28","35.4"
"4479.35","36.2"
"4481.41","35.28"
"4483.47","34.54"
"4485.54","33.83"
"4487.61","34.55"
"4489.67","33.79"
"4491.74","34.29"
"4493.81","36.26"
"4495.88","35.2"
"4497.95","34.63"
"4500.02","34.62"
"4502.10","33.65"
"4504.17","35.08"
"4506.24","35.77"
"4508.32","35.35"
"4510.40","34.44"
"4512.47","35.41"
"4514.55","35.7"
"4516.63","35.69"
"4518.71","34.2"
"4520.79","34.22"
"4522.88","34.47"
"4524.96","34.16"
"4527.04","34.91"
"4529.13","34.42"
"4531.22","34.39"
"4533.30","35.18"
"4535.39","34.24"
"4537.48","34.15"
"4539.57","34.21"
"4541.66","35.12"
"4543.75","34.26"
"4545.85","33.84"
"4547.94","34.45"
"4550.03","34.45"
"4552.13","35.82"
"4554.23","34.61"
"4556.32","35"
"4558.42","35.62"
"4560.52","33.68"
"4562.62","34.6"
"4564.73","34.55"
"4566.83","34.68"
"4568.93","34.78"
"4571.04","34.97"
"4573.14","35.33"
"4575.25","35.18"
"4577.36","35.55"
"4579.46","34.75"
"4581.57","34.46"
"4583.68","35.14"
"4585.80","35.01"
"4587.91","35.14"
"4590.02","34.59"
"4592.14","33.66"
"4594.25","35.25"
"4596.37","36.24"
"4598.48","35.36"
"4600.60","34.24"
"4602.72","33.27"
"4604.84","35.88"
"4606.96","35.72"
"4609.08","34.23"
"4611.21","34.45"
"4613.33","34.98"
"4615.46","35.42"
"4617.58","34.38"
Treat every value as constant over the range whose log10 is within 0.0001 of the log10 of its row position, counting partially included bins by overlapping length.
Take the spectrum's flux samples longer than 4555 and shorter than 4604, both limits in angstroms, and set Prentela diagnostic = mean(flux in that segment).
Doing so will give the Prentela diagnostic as 34.8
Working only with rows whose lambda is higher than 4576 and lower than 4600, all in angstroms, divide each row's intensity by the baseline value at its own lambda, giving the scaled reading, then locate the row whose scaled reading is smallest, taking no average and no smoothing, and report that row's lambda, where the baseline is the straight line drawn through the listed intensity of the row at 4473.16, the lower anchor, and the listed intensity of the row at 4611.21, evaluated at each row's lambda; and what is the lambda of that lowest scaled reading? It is 4592.14 angstroms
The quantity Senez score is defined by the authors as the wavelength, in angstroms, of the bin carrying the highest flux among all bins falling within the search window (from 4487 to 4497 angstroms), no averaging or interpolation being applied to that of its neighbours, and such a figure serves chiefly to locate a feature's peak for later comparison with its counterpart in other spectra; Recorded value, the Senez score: 4493.81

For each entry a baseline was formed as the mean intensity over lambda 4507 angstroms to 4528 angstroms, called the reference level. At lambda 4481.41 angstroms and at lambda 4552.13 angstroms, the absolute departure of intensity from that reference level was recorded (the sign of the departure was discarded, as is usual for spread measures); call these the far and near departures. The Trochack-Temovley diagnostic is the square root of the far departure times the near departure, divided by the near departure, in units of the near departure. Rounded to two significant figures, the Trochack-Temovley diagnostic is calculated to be 0.66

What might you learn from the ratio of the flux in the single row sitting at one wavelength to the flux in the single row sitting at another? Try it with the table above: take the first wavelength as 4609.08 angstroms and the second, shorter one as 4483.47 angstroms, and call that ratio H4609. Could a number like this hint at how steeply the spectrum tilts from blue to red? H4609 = 0.99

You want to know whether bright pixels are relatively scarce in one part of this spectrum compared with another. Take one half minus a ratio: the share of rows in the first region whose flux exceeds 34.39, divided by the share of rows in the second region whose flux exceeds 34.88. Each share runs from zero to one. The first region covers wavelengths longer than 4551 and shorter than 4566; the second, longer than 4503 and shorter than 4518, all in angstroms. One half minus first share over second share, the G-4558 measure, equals -0.50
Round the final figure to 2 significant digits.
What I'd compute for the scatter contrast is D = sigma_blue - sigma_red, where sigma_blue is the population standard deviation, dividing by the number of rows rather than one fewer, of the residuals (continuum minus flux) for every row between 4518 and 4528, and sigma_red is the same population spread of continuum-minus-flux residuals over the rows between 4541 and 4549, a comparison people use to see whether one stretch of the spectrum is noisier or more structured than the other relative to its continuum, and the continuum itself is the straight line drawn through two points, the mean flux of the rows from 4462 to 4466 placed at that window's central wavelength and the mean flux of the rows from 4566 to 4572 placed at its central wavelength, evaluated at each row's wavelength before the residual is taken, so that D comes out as -0.14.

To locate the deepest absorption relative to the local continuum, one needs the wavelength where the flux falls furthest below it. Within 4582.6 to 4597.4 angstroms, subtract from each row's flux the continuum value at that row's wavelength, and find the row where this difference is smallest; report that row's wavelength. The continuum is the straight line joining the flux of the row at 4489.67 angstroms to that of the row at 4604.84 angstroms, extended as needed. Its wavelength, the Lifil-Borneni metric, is 4592.14 angstroms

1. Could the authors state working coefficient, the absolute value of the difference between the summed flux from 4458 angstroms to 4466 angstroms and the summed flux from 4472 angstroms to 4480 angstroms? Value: 2.0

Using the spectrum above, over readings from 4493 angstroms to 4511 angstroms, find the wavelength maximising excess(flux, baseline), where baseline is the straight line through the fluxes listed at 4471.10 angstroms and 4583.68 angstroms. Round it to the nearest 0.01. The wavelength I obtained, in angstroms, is 4493.81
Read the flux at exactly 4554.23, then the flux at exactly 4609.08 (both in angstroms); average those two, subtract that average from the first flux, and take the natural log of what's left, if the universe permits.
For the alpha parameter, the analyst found -1.7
